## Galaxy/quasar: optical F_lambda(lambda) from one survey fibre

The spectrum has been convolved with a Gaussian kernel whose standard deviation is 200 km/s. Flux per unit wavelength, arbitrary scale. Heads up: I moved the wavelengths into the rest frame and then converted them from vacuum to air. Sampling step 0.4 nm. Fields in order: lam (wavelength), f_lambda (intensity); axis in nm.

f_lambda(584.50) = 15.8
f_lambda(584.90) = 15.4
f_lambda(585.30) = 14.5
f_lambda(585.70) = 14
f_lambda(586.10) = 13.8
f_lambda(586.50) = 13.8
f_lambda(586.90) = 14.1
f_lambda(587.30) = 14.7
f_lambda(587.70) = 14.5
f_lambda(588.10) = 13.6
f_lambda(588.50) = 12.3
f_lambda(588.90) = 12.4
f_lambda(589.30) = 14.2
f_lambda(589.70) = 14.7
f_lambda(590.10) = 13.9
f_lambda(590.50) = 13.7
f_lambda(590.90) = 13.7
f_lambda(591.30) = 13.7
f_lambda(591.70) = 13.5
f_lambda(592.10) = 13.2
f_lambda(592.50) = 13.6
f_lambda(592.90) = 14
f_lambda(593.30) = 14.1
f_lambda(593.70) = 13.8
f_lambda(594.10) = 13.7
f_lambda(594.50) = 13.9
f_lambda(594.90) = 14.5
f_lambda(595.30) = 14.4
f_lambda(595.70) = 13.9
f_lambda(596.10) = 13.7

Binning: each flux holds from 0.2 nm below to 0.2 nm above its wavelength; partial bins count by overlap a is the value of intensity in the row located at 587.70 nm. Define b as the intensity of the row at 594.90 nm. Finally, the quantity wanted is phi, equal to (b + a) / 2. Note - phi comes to 14.5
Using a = 14.5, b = 14.5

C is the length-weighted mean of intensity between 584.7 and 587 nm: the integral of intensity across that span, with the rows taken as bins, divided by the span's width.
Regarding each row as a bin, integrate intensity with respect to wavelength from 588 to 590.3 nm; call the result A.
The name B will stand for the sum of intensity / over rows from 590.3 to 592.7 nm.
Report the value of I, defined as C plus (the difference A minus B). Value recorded -36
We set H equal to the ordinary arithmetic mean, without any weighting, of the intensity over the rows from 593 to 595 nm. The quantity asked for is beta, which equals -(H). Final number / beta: -14.0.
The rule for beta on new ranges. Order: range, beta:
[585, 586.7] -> -14.0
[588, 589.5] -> -13.1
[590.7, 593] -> -13.6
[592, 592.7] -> -13.4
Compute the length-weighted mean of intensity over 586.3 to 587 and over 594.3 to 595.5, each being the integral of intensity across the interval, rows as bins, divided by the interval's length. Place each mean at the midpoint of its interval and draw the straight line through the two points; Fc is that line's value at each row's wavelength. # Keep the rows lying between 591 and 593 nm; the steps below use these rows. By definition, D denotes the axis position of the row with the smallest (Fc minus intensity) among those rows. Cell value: 592.90 nm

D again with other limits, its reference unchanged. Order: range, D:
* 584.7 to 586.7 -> 584.90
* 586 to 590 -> 587.30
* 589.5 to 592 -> 589.70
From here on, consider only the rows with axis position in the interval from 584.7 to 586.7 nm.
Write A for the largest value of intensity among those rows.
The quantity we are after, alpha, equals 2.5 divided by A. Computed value 0.162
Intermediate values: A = 15.4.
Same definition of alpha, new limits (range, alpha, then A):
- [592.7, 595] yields 0.172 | 14.5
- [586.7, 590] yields 0.170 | 14.7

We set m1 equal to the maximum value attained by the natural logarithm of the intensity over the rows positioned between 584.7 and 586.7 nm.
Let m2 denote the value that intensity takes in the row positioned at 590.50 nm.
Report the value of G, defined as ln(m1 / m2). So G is -1.61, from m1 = 2.734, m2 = 13.7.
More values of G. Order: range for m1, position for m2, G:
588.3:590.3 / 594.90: -1.69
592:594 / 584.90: -1.76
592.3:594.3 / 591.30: -1.64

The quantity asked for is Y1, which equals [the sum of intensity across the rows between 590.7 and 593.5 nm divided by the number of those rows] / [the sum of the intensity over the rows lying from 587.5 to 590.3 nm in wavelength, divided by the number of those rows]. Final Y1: 1.00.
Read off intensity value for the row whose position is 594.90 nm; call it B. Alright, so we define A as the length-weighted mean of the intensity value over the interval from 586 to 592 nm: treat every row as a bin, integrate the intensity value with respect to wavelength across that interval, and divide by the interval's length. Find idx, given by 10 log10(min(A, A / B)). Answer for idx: -0.23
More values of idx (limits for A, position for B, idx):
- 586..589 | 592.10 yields 0.16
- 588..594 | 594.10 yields -0.02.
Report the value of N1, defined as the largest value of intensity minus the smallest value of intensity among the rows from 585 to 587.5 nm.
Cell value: 0.90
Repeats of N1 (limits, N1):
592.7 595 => 0.80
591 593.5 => 0.90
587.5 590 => 2.40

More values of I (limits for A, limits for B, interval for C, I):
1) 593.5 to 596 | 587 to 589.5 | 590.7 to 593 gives -33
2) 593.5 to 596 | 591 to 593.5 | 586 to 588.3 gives -33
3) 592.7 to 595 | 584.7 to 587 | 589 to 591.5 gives -40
